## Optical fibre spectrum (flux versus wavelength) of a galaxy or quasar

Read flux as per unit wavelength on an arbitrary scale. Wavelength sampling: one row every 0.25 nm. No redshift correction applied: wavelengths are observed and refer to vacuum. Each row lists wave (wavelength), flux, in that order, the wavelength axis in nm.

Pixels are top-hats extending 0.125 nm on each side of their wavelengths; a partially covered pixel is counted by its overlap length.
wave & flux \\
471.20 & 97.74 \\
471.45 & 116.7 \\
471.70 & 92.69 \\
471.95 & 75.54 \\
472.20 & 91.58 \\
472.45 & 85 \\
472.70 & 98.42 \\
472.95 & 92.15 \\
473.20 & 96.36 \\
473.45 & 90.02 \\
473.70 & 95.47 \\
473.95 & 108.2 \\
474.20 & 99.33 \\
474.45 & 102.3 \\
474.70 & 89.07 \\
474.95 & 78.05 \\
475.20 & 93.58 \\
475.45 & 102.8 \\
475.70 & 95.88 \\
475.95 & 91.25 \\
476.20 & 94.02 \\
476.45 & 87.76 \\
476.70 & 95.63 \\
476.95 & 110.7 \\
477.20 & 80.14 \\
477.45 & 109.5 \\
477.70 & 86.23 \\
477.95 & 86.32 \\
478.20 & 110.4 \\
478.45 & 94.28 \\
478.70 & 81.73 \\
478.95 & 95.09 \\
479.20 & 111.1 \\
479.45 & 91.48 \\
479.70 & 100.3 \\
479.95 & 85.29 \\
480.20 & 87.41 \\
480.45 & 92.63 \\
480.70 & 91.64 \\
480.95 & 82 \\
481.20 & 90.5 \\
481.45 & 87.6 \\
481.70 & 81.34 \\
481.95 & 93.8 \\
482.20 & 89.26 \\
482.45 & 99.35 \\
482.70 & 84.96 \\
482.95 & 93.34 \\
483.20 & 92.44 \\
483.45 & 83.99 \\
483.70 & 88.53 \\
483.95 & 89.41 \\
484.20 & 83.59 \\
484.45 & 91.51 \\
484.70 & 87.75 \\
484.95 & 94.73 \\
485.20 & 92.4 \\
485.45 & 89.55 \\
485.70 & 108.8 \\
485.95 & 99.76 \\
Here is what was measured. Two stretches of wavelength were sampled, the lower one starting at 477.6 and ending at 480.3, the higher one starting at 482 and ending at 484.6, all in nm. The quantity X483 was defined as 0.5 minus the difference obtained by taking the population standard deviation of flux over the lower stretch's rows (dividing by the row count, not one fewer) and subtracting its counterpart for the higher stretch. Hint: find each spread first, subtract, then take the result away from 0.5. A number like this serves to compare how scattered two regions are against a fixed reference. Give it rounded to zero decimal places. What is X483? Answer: -4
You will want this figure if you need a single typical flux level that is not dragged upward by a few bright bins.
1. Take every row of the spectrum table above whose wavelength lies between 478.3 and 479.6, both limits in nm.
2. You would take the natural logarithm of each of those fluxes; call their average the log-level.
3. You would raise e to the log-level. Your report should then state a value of 94.3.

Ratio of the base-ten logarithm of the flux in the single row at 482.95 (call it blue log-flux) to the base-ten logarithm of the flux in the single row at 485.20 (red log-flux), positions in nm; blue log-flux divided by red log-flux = 1.00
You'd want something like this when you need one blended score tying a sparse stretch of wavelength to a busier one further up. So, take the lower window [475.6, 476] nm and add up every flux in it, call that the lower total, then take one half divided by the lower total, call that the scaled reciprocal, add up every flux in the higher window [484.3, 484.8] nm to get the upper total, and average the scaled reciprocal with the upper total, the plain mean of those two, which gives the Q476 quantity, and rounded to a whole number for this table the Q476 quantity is 90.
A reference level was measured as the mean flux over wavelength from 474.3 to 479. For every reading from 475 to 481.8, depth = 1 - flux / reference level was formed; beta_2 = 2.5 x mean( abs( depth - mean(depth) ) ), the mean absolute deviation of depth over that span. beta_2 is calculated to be 0.19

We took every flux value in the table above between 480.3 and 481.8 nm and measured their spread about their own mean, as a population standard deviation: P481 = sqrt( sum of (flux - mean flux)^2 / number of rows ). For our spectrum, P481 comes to 4.5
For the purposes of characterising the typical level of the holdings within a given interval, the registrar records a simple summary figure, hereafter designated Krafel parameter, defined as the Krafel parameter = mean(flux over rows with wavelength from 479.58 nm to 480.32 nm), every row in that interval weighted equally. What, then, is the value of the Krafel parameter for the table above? 91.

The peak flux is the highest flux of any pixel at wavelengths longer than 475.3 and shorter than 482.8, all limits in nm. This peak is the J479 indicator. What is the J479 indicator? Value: 111.1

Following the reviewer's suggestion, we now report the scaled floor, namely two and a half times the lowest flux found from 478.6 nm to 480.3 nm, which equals 204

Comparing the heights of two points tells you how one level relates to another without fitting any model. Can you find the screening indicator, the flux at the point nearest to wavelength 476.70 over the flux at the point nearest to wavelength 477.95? 1.11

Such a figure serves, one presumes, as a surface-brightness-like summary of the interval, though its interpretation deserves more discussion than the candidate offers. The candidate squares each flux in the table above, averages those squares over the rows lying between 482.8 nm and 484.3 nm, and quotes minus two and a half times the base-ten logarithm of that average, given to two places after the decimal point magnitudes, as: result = -9.74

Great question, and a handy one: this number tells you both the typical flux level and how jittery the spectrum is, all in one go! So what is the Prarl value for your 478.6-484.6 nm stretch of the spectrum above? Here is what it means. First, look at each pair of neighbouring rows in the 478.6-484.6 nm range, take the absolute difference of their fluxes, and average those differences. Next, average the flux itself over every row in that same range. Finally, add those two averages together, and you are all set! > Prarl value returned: 98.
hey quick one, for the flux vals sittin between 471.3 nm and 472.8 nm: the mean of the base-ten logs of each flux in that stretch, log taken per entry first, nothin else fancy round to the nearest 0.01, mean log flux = 1.97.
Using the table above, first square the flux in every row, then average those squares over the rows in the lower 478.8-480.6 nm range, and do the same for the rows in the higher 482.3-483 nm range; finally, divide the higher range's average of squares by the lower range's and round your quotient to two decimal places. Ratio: 0.95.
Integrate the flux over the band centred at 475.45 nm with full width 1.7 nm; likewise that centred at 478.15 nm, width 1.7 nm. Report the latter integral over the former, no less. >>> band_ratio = 1.03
